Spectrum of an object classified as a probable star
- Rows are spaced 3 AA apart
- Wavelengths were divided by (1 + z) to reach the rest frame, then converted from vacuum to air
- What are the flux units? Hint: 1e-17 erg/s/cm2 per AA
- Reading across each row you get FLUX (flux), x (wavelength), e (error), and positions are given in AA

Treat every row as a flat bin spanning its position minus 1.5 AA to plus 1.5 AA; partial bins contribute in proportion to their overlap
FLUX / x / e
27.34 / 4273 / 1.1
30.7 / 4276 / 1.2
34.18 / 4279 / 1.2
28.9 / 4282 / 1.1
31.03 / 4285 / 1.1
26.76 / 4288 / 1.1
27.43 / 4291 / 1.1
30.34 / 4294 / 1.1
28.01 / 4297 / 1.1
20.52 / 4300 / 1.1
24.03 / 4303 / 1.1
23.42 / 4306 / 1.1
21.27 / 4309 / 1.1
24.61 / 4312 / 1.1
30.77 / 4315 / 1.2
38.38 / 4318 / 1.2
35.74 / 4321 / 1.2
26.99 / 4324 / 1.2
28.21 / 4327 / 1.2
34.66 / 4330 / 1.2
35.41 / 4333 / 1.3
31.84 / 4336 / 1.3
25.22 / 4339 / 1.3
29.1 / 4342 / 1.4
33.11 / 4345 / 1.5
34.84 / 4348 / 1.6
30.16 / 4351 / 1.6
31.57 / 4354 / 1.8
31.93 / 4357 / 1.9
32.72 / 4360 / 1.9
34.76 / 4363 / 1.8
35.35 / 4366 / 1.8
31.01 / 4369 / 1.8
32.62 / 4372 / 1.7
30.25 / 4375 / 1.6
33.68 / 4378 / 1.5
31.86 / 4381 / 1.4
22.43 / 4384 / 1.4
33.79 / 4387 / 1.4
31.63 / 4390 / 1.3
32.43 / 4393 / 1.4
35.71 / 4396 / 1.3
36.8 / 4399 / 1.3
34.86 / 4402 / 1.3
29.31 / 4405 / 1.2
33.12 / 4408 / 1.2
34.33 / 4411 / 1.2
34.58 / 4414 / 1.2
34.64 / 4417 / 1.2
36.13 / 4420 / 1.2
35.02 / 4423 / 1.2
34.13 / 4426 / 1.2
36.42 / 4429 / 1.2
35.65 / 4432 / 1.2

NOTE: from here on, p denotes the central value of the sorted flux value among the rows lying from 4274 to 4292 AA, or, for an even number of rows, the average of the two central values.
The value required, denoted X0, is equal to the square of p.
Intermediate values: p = 30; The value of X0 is 888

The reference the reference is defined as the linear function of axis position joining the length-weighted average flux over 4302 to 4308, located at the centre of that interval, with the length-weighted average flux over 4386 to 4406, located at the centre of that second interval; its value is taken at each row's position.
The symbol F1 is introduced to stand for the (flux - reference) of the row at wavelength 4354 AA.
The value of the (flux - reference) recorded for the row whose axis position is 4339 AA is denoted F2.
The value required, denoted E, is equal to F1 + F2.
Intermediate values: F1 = 2.6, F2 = -2.1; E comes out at 1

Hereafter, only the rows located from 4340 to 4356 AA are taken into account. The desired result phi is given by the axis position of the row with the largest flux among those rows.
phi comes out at 4348 AA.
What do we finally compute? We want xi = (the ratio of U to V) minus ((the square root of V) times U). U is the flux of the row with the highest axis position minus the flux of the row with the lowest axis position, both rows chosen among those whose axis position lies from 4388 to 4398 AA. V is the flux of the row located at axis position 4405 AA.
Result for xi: -22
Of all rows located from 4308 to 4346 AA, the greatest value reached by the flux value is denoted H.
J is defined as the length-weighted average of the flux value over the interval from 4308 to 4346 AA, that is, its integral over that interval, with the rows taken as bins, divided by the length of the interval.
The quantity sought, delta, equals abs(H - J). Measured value 7.9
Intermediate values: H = 38.38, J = 30.5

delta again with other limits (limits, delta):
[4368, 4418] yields 4.3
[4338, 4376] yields 3.5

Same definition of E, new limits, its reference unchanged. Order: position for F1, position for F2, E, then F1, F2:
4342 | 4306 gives 1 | 1.5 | -0.2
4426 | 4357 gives 0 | -2.8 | 2.7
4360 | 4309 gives 0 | 3.1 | -2.7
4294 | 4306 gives 8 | 8.1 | -0.2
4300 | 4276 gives 8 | -2.4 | 10.4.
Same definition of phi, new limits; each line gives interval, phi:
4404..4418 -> 4417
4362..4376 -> 4366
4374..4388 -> 4387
